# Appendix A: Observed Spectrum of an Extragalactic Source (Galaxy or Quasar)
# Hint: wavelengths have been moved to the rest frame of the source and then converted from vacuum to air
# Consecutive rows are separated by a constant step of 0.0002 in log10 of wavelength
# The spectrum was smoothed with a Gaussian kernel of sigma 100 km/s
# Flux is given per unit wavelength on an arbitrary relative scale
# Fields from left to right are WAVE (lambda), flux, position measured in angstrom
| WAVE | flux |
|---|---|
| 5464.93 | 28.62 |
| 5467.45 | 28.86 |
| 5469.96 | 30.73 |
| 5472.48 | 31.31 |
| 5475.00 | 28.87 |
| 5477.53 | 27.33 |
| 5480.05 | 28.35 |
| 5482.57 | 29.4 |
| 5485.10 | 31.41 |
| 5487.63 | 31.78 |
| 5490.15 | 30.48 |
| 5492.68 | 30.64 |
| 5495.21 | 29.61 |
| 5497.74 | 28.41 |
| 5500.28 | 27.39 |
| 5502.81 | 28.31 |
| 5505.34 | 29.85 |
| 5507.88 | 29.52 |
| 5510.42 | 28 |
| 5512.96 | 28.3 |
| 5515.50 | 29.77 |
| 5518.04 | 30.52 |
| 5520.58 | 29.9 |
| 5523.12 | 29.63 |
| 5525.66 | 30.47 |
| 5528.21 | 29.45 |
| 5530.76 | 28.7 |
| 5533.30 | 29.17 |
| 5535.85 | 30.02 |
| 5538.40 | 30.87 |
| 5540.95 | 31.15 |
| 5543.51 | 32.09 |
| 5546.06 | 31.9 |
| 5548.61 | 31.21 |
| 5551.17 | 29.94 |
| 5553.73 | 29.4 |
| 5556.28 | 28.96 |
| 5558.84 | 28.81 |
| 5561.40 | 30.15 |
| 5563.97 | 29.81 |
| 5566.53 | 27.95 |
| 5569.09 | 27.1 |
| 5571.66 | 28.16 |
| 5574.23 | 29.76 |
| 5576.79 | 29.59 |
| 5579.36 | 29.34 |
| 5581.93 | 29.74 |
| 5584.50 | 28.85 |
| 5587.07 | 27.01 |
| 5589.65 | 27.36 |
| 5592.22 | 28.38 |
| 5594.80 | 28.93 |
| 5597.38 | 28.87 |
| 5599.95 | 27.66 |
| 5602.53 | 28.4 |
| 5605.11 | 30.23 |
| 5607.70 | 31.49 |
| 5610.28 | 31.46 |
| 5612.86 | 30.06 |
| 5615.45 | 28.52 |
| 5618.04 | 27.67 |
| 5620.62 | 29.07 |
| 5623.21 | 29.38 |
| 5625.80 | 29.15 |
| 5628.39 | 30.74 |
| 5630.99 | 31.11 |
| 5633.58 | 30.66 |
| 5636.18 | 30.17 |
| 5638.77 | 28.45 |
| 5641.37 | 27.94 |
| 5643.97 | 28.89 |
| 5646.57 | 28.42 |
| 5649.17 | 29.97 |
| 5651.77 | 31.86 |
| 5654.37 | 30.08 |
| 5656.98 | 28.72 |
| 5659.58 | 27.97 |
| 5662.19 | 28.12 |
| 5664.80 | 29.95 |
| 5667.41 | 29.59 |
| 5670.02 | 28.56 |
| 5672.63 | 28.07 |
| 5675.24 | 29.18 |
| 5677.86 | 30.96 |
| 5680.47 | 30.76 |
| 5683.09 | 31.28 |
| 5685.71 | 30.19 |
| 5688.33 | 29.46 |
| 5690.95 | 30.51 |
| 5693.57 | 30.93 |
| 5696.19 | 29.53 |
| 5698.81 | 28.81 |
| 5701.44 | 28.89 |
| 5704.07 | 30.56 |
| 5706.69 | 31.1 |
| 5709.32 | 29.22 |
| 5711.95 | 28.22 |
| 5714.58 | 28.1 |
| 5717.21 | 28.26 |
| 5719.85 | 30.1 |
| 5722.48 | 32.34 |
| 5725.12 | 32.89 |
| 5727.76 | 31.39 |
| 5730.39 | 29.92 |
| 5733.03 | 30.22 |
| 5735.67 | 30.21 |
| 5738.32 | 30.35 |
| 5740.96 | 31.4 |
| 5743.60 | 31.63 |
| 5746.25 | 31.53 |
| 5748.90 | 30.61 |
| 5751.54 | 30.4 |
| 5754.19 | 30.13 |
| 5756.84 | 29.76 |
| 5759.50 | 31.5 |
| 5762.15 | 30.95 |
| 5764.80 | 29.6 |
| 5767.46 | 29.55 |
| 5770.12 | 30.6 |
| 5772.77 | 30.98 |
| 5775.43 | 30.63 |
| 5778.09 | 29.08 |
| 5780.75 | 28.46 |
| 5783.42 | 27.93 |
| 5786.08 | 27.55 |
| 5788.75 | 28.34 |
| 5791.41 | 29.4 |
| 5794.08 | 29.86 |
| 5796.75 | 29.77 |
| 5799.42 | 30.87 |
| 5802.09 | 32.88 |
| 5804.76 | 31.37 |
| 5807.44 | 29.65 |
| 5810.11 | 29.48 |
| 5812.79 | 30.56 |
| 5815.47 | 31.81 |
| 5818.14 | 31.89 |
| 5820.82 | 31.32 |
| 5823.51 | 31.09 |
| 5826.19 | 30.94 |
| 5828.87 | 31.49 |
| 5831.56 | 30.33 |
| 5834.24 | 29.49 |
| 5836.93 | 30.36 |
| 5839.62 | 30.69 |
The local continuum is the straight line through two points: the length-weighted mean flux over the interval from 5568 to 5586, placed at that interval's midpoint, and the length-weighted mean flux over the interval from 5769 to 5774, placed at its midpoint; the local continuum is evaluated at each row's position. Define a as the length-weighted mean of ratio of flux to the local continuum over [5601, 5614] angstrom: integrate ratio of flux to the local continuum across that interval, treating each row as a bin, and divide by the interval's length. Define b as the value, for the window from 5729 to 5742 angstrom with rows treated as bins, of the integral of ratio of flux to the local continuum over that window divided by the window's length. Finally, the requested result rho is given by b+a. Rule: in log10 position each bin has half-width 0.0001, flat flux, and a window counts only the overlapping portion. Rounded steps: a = 1.04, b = 1.00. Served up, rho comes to 2.03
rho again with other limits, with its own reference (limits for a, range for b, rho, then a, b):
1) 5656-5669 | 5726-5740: 1.97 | 0.97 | 1.00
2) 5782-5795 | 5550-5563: 1.95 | 0.92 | 1.02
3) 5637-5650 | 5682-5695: 1.99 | 0.97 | 1.01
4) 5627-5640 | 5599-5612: 2.05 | 1.02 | 1.02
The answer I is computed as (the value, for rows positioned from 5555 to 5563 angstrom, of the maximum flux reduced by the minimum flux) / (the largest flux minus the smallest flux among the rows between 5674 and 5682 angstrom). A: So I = 0.75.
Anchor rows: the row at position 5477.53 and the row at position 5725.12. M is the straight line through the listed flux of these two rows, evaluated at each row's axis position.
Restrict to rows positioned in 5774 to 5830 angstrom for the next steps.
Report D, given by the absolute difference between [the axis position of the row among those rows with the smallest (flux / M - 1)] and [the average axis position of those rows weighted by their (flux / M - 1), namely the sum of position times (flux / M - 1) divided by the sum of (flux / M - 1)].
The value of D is 13.8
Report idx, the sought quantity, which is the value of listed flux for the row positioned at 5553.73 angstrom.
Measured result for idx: 29.4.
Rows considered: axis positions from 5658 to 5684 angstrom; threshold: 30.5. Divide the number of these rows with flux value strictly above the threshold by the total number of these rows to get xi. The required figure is 0.30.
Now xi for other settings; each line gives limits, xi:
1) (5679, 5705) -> 0.50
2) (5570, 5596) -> 0.00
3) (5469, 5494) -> 0.50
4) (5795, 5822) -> 0.70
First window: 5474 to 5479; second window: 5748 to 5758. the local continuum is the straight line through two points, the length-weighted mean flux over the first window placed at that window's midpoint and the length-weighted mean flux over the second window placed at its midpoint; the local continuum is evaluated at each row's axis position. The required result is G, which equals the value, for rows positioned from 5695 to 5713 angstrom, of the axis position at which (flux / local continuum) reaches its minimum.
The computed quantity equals 5711.95 angstrom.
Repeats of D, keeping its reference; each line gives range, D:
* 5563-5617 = 1.2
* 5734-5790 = 18.8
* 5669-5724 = 16.5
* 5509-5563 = 23.5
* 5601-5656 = 7.5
